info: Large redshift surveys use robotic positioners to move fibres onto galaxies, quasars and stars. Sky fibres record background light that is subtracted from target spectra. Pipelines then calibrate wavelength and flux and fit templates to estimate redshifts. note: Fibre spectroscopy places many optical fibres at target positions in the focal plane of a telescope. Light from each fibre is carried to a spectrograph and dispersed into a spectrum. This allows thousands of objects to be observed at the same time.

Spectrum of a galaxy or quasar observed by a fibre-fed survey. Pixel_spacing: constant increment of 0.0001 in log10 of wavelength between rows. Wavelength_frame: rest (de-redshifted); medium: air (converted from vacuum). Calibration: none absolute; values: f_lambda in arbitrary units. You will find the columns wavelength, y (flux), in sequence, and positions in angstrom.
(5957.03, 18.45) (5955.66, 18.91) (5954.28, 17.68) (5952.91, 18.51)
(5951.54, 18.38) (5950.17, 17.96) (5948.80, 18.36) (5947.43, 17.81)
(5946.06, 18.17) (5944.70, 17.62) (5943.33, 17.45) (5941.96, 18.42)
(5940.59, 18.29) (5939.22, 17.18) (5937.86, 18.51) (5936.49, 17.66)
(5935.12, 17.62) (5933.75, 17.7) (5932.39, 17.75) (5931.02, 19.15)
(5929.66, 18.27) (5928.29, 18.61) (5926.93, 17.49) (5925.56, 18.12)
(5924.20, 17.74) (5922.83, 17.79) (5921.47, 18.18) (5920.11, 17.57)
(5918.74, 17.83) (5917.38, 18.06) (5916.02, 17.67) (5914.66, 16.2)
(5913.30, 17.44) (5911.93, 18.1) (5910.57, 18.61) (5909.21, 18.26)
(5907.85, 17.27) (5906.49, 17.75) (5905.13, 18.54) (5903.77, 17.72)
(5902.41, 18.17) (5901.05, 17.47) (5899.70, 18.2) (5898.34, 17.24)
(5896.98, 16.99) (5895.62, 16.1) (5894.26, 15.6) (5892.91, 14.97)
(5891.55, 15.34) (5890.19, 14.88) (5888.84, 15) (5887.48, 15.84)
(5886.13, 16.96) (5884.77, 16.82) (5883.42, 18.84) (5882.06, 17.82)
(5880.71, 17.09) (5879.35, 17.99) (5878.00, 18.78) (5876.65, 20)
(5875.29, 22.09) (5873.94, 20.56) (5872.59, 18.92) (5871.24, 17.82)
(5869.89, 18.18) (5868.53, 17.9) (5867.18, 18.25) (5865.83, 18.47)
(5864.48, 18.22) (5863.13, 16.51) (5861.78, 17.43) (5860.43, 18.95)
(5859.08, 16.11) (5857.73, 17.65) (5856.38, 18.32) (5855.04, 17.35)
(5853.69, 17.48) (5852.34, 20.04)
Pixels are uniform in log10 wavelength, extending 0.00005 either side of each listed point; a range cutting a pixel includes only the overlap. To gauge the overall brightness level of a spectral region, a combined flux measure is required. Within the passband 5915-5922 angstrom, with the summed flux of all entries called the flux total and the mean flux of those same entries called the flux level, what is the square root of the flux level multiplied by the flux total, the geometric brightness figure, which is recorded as 39.9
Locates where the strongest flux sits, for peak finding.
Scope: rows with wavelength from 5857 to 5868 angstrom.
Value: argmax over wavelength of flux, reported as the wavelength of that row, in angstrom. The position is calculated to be 5860.43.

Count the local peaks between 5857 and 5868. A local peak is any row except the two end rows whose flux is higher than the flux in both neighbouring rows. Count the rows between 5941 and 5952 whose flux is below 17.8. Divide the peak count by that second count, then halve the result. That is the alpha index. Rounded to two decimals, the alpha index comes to 0.50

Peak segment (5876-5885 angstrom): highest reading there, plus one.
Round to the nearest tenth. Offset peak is 21.0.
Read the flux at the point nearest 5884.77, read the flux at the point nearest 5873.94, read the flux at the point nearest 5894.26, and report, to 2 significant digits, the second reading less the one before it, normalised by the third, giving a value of 0.24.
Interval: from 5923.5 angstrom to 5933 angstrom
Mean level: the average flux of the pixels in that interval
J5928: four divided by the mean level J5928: 0.220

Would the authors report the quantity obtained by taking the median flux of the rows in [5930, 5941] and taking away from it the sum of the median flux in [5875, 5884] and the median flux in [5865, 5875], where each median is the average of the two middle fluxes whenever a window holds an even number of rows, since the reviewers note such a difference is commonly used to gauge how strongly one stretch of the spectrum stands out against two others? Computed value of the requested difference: -19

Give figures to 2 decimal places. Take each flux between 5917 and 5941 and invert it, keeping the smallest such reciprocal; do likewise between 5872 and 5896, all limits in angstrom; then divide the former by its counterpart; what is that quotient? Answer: 1.15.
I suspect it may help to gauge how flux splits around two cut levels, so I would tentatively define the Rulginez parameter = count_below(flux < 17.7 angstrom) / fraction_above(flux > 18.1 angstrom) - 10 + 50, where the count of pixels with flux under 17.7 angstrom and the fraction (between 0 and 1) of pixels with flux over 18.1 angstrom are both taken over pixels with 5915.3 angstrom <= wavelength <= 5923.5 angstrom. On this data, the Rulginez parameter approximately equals 52.0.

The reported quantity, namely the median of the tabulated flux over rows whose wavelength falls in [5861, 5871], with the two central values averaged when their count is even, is 18.18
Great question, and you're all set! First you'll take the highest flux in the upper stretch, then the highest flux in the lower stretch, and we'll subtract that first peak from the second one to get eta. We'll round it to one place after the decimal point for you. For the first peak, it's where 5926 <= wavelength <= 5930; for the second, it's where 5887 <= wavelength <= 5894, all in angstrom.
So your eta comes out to -2.8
